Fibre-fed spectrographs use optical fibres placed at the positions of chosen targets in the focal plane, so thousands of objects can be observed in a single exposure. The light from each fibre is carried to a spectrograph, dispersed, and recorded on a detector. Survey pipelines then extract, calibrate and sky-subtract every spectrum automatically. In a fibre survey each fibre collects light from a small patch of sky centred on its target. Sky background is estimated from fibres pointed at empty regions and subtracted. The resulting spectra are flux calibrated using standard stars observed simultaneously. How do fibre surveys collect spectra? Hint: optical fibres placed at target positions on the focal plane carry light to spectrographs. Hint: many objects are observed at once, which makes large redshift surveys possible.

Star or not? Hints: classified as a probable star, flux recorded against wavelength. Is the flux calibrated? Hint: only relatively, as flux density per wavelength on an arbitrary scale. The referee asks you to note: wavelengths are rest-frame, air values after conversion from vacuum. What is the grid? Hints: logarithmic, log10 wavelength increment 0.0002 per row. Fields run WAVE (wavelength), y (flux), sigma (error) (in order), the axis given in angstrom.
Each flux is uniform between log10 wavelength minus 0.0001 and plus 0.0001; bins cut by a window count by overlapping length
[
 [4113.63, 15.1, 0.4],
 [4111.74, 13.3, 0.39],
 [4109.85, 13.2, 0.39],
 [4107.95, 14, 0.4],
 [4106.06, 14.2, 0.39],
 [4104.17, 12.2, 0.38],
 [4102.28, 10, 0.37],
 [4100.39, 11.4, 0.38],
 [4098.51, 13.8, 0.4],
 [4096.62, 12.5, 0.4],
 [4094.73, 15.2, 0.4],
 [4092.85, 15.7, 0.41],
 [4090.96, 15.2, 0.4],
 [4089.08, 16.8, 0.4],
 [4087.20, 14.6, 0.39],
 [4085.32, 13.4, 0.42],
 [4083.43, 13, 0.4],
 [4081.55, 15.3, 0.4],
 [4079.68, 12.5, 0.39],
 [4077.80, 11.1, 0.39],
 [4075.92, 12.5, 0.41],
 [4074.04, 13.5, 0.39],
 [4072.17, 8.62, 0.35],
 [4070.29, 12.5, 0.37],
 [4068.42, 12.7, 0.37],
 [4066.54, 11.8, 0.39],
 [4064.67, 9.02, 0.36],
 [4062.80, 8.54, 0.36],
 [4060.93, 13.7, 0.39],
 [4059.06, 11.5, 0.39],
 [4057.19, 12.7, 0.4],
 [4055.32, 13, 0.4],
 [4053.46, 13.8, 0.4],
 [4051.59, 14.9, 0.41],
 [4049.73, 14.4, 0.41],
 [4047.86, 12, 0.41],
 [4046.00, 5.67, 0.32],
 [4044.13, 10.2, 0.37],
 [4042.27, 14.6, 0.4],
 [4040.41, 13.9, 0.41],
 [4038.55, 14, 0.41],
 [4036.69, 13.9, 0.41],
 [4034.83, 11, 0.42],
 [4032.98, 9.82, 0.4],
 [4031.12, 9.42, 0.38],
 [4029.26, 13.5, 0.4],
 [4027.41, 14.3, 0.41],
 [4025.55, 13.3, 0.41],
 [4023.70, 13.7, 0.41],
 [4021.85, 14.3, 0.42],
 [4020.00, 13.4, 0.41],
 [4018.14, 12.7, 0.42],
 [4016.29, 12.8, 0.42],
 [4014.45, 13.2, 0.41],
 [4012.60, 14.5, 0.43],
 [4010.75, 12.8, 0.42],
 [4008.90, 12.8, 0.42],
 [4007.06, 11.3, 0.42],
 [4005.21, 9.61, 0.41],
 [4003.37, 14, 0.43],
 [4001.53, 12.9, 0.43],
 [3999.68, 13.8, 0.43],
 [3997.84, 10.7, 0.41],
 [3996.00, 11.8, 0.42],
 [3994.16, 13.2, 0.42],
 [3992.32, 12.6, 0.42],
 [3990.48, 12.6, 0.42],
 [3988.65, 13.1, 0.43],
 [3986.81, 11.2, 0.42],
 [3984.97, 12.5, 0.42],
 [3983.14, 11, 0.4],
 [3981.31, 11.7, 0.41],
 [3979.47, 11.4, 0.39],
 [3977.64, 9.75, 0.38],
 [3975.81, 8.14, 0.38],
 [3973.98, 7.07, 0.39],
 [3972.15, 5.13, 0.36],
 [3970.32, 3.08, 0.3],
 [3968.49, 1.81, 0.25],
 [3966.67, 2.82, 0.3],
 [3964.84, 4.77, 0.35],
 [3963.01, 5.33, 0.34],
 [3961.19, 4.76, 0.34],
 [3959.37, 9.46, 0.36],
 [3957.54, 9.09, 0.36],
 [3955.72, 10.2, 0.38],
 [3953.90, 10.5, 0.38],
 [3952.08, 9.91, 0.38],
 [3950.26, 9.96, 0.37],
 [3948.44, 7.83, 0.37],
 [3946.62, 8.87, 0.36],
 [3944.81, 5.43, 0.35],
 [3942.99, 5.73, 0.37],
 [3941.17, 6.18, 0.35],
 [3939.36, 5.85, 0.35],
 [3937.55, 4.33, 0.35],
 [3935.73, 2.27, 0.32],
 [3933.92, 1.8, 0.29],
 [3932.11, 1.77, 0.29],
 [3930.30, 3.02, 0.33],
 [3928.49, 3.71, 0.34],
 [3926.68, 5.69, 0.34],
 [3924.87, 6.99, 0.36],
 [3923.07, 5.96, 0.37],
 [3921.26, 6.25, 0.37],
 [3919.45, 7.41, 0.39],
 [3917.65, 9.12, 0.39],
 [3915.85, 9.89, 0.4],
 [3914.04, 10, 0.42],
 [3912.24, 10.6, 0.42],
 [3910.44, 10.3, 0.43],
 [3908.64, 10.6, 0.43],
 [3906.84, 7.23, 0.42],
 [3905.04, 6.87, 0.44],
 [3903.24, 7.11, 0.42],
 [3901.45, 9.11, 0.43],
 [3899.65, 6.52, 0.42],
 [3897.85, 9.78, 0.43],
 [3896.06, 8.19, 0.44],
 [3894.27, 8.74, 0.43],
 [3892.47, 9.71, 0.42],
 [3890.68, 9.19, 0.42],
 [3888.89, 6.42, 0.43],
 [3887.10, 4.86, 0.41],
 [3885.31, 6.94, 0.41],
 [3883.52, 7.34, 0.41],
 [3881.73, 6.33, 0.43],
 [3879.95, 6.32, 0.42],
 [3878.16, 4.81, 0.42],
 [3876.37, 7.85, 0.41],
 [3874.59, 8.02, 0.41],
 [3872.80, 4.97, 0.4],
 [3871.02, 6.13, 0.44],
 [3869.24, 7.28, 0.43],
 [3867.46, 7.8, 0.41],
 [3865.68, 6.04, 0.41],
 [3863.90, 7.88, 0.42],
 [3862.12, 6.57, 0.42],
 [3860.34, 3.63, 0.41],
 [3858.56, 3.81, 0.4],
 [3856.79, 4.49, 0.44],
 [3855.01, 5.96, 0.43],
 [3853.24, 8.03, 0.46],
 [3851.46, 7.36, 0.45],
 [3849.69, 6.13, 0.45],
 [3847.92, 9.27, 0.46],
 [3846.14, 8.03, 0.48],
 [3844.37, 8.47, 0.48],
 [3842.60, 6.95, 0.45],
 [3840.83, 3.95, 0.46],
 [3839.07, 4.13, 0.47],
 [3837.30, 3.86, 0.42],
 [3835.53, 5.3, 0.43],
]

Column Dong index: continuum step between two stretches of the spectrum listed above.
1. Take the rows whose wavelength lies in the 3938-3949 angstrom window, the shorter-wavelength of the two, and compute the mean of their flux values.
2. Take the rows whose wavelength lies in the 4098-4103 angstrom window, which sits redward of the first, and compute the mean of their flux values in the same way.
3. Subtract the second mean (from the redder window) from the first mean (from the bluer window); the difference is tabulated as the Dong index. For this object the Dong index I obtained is -5.1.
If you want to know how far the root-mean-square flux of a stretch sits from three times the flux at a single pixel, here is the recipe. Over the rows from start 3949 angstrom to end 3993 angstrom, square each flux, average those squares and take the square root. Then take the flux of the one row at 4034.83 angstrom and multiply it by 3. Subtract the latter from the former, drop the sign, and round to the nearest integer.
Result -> 24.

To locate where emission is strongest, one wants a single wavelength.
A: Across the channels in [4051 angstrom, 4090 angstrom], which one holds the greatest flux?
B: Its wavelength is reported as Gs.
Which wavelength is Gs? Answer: 4089.08 angstrom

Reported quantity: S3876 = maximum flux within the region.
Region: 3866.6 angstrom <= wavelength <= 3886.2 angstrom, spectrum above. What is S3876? 8.02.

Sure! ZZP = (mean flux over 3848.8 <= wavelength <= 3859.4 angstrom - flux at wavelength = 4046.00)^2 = 0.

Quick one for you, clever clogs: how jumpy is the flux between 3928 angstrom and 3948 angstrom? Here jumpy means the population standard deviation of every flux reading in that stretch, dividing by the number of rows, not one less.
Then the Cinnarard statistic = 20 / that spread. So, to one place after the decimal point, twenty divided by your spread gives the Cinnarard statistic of 9.5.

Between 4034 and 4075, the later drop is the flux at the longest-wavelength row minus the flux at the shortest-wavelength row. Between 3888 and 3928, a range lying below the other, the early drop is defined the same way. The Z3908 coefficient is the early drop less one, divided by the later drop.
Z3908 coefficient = -0.7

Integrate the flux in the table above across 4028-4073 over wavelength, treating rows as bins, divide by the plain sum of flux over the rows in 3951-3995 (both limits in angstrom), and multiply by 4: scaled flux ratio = 10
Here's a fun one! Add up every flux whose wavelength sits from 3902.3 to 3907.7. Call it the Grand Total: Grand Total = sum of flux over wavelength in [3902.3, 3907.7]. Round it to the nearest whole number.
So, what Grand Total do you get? 21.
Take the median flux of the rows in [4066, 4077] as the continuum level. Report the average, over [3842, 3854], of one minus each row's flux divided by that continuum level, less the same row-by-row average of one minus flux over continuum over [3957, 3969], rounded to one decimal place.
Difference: -0.2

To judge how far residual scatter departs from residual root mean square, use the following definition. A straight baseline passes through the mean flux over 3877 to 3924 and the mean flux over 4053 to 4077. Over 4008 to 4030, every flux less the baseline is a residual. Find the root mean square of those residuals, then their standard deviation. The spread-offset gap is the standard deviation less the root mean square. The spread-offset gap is -2.2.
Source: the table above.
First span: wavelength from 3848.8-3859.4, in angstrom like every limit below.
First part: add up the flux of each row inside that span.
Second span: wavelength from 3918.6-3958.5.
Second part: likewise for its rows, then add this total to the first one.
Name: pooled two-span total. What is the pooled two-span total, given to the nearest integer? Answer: 175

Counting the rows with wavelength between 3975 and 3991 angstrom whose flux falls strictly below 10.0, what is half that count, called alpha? 1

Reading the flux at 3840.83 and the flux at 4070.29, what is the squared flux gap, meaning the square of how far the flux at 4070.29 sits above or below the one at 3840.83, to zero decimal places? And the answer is 73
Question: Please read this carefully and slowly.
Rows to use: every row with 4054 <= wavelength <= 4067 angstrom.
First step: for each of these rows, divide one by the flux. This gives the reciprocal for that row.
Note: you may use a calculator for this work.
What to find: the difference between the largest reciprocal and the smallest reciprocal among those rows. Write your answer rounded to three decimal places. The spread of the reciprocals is 0.044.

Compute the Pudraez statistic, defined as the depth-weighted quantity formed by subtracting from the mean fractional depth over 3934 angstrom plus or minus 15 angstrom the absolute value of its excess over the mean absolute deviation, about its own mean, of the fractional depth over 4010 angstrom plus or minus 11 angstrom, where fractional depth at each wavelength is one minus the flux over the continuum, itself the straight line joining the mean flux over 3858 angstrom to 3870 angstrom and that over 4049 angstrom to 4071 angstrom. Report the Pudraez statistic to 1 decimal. 0.1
